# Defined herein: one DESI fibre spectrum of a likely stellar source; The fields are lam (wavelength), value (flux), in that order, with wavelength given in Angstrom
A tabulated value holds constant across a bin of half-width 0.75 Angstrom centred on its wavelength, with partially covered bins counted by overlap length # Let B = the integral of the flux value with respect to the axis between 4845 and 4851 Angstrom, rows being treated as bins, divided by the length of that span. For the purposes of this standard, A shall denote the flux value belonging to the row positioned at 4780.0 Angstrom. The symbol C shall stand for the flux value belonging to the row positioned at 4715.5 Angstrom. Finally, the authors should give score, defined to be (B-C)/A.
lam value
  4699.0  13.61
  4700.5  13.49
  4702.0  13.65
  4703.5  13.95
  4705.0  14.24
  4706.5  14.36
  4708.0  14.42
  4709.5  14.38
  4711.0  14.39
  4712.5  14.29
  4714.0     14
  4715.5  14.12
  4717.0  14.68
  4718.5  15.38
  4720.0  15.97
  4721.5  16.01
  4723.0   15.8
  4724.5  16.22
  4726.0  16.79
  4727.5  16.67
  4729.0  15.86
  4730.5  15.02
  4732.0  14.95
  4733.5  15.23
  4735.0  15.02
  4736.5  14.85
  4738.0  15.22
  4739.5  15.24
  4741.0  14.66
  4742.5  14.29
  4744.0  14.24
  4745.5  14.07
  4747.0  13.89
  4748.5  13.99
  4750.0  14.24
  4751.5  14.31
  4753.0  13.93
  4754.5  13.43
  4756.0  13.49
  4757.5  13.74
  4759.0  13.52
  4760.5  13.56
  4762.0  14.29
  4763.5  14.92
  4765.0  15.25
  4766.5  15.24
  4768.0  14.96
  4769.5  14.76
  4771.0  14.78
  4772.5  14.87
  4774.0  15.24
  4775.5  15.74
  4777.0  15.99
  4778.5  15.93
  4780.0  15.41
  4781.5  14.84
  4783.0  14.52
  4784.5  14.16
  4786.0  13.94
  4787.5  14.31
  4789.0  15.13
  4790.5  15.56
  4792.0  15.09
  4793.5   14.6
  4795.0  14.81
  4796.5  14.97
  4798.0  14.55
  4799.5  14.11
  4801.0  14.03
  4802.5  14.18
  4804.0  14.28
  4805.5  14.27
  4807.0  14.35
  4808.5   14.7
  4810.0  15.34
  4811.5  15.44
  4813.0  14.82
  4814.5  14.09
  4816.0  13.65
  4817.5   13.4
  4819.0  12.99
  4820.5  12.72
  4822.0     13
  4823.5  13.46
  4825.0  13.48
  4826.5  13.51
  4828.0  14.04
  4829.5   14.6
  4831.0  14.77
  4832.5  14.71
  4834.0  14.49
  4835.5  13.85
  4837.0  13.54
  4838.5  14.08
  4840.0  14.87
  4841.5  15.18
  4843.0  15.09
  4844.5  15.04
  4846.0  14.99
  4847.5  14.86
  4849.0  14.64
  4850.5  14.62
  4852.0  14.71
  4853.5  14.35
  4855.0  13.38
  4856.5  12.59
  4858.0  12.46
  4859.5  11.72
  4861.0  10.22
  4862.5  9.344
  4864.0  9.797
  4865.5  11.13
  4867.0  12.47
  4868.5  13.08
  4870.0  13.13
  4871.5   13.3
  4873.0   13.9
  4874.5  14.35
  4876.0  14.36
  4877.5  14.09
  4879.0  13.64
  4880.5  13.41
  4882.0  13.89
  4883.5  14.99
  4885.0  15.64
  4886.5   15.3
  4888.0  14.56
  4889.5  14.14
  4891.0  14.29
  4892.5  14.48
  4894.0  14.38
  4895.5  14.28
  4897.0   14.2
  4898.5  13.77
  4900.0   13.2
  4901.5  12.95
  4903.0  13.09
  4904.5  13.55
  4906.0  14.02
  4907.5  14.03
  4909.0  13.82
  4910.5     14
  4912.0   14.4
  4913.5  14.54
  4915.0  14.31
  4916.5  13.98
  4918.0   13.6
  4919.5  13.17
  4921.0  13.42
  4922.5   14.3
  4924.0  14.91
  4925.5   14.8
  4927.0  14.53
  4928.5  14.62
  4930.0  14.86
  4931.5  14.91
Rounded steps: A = 15.41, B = 14.8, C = 14.12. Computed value 0.04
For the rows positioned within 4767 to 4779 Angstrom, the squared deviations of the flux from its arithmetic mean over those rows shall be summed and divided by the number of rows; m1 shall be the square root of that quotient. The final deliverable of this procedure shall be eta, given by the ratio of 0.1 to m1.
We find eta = 0.20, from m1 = 0.49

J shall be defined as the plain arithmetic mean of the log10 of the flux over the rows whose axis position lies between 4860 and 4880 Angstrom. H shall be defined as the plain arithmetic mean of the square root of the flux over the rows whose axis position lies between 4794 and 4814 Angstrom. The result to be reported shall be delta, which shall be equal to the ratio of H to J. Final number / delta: 3.49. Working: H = 3.82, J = 1.09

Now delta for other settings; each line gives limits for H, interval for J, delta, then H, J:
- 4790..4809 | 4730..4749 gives 3.27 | 3.82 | 1.17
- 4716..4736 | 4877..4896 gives 3.42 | 3.96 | 1.16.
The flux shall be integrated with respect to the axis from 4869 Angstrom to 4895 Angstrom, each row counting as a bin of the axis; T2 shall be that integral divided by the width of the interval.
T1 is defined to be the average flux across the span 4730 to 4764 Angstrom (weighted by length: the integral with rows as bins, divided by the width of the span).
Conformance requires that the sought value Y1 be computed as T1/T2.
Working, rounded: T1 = 14.3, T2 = 14.2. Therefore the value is 1.01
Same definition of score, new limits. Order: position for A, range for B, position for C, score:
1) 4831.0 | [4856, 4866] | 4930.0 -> -0.26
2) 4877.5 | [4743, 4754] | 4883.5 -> -0.06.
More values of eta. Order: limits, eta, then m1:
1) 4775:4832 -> 0.12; 0.81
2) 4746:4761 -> 0.34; 0.30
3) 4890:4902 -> 0.18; 0.54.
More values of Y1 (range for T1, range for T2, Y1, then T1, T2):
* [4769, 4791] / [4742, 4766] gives 1.07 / 15.0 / 14.1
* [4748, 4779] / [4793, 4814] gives 1.00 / 14.6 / 14.6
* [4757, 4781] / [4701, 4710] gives 1.05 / 14.9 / 14.1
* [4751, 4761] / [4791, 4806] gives 0.94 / 13.7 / 14.5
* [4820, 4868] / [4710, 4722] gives 0.91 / 13.5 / 14.8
